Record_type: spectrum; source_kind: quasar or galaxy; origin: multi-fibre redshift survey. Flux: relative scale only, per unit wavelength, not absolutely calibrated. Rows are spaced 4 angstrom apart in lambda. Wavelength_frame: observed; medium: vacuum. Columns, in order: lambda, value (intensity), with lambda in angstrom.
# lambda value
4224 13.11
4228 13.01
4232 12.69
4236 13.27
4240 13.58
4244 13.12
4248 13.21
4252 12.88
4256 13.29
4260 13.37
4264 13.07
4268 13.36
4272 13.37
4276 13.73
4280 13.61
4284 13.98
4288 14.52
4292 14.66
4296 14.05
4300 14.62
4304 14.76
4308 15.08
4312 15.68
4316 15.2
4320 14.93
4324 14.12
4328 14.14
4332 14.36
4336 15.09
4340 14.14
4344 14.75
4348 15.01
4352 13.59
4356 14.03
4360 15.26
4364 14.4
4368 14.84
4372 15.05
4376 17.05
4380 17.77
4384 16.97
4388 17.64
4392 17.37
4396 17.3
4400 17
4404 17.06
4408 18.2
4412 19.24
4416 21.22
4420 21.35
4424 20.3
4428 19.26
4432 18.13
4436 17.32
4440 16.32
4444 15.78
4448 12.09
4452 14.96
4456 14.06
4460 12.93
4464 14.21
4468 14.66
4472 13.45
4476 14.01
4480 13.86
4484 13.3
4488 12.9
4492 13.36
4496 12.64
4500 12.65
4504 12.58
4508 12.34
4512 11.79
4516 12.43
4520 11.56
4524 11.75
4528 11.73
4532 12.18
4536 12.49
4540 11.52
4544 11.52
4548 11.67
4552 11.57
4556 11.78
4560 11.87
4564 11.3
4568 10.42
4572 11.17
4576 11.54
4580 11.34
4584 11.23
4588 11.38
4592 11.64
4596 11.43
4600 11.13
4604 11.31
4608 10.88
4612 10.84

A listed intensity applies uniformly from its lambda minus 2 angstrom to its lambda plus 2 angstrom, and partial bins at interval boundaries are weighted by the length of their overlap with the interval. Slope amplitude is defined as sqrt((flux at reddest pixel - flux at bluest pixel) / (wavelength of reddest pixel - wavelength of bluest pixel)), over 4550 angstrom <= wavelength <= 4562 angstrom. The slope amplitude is 0.194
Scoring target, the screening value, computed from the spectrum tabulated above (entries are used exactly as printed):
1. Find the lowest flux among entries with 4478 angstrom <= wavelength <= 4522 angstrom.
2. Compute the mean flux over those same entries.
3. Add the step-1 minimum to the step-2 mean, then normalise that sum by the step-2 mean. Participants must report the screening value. 1.91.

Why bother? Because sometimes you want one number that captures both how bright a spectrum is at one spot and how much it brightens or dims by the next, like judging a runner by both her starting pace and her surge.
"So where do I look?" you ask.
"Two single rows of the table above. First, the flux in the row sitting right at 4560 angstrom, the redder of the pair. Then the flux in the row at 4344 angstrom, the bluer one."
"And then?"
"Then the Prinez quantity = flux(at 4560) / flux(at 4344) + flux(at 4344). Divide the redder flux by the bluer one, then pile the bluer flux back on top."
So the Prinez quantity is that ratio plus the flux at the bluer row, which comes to 15.6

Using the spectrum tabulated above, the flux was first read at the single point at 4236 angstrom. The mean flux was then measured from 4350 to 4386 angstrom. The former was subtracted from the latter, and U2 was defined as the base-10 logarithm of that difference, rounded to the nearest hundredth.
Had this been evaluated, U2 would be 0.34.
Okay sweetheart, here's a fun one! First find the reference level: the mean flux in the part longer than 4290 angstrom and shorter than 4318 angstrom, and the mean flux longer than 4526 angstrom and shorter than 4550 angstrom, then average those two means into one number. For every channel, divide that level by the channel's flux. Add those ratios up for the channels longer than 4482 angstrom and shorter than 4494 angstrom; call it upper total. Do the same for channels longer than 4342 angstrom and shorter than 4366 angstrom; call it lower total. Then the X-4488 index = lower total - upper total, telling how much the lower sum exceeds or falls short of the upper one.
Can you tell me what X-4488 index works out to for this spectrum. 2.5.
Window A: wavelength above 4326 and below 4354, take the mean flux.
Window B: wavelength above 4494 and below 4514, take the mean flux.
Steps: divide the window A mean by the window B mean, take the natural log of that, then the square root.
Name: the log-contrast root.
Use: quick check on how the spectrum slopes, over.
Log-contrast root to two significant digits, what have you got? 0.39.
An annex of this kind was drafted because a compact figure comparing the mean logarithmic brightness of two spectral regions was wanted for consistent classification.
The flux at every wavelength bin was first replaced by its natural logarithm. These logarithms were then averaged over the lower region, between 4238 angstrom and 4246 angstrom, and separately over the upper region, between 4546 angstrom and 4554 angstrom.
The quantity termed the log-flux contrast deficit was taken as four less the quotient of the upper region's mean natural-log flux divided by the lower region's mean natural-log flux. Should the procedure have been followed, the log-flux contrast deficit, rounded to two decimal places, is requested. 3.05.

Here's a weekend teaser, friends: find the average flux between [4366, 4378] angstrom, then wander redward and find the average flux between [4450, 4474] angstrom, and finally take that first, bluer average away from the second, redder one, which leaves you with -2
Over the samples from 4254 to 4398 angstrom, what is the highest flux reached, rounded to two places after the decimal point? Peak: 17.77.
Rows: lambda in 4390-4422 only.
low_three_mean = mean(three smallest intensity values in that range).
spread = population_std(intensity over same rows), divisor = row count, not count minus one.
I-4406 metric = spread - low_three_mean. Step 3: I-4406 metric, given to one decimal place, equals -15.4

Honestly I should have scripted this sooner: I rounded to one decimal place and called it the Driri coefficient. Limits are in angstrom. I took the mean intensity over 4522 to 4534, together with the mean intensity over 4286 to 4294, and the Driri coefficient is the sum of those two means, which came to 26.5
